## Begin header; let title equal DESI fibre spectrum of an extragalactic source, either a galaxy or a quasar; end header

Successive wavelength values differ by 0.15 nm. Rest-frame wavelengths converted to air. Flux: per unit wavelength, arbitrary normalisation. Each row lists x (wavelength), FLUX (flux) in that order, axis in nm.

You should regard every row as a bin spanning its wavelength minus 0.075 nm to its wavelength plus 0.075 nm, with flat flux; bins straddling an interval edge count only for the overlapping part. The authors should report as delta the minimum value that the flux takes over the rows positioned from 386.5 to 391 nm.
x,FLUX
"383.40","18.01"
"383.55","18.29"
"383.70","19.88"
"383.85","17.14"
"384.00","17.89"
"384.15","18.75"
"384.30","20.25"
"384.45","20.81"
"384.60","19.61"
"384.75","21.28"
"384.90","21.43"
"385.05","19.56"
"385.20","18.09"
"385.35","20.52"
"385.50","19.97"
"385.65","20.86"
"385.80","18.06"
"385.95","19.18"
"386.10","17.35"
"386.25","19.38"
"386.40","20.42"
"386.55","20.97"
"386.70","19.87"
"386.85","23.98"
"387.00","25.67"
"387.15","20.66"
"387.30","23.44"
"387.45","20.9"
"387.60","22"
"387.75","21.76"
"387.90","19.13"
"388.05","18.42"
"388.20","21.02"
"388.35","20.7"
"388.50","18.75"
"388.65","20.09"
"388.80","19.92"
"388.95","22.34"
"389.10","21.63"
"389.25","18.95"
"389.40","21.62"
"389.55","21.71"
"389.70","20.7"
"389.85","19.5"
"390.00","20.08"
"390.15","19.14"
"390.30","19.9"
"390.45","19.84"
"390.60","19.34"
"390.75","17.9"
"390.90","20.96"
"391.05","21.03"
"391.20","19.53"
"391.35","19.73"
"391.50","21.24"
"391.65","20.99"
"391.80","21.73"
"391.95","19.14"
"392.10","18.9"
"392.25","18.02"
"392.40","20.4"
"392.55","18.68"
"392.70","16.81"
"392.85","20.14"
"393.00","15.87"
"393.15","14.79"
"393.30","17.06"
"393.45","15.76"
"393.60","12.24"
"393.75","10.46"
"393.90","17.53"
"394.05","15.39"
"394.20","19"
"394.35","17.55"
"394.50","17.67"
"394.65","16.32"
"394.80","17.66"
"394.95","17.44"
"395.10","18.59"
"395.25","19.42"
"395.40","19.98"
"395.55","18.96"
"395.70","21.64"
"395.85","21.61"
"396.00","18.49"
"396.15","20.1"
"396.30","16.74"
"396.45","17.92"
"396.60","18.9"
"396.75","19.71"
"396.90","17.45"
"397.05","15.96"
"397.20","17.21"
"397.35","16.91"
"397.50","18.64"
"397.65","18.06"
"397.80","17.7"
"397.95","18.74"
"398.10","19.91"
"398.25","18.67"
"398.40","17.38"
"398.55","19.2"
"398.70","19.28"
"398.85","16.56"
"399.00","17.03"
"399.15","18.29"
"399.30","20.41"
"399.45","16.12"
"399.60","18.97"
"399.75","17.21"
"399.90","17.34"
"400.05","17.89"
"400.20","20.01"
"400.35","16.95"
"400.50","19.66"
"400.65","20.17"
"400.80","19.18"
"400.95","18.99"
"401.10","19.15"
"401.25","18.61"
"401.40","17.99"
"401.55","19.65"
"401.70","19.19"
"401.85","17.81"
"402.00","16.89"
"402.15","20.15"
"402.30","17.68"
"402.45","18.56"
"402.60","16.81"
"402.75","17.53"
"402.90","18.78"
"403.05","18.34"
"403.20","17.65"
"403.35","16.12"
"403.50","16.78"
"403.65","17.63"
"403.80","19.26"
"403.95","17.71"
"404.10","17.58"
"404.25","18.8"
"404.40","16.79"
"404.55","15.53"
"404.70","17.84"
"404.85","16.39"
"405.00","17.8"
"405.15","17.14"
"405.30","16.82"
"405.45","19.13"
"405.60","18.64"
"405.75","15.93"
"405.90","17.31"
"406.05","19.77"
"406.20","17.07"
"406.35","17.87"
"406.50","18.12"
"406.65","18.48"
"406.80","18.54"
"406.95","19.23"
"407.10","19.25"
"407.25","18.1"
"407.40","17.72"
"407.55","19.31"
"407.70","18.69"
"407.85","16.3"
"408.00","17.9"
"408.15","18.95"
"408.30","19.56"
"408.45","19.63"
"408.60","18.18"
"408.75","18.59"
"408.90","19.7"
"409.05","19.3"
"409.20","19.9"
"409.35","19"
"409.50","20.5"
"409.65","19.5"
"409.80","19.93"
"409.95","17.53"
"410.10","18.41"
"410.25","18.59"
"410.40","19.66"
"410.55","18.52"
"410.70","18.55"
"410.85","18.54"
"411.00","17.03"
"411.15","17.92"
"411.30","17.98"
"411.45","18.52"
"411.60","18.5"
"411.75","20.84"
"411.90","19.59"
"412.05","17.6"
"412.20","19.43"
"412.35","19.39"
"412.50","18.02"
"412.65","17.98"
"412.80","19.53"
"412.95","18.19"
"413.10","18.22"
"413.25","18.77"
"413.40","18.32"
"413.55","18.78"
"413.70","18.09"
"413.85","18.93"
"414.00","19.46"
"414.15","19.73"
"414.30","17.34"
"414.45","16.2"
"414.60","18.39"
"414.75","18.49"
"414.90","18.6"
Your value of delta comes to 17.9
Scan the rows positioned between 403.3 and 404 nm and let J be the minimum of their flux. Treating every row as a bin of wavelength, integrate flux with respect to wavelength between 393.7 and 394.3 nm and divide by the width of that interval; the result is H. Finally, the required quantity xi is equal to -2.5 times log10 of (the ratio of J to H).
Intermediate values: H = 15.9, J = 16.12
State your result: -0.02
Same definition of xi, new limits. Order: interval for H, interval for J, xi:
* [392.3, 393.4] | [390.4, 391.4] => -0.02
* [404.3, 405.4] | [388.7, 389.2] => -0.17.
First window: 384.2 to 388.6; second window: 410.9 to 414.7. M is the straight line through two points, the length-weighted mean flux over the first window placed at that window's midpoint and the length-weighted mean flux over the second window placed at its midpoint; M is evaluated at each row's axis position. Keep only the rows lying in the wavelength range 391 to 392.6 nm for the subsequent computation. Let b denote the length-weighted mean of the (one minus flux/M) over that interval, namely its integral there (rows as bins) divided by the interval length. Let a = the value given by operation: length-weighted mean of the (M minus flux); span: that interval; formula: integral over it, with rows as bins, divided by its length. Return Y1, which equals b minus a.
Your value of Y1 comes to -0.1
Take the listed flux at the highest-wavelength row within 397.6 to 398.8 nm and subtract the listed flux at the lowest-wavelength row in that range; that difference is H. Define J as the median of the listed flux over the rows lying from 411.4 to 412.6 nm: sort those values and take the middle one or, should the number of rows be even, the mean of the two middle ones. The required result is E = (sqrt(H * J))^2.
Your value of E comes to 23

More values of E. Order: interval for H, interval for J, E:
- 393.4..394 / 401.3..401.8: 34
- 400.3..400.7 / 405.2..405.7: 60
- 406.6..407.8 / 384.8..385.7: 4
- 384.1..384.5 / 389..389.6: 45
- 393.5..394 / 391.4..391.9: 112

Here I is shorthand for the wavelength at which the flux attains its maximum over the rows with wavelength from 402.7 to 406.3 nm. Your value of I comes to 406.05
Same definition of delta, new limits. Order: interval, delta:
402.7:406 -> 15.53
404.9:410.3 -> 15.93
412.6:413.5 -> 17.98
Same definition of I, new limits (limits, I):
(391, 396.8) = 391.80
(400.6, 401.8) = 400.65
